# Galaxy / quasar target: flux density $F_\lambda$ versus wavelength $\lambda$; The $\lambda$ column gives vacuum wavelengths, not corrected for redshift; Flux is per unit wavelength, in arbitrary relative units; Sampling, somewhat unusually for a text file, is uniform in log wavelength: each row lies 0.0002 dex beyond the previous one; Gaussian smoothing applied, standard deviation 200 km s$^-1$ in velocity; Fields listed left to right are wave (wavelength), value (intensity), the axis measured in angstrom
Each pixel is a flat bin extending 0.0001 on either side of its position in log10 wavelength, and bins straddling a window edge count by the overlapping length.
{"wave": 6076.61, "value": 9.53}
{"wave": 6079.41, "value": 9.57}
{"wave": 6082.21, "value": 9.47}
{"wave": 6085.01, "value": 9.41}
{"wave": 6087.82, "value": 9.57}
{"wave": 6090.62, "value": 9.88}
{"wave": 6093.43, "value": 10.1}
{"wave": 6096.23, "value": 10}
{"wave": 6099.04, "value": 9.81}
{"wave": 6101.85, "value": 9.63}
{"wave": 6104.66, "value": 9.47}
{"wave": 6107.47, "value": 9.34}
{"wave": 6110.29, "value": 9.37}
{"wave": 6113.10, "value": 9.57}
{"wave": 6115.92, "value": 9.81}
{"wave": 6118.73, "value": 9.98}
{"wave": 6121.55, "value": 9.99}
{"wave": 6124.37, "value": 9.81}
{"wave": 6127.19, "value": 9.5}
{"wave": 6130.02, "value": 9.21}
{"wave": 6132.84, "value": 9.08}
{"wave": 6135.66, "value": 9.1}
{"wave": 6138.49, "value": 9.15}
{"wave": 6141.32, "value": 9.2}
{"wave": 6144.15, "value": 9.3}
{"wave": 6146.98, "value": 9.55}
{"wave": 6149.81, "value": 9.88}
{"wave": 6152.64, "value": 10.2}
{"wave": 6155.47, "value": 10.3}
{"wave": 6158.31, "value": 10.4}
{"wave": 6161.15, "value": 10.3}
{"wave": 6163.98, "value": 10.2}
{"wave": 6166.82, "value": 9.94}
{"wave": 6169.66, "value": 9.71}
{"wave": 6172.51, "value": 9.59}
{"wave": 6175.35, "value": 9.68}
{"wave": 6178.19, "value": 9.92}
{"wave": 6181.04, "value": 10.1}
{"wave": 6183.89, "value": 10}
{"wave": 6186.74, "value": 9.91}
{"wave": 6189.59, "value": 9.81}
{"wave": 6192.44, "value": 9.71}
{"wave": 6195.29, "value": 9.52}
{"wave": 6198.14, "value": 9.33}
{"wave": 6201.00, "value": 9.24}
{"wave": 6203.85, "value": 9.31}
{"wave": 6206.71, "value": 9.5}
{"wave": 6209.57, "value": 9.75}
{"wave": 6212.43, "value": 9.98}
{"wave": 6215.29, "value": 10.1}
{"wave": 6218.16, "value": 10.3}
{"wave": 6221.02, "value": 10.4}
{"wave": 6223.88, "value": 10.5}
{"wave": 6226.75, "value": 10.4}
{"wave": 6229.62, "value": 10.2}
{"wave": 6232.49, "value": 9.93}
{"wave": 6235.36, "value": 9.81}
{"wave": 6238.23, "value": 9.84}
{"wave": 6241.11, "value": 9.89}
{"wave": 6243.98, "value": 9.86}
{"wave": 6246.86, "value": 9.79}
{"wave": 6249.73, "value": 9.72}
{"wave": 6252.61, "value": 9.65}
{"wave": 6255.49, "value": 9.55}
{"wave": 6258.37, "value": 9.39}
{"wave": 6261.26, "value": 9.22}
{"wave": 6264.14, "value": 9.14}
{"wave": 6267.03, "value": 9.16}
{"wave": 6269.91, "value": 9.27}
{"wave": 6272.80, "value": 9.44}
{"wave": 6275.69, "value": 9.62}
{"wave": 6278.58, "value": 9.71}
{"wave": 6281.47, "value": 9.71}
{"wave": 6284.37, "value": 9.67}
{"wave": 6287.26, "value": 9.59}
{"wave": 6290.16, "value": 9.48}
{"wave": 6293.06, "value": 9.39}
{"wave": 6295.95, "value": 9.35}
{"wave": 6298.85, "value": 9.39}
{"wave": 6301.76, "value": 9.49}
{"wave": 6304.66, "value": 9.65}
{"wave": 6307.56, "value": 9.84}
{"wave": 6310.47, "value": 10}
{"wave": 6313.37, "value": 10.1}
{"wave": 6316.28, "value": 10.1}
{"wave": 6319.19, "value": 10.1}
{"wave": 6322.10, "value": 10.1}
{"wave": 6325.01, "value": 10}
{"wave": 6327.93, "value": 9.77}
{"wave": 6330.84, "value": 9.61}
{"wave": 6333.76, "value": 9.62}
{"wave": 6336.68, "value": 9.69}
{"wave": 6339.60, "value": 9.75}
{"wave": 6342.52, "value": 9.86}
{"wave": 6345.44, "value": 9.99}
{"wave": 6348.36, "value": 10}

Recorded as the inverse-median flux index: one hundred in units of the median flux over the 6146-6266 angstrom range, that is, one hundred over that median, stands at 10.2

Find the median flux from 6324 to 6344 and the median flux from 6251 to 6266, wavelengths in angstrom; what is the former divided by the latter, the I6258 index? 1.04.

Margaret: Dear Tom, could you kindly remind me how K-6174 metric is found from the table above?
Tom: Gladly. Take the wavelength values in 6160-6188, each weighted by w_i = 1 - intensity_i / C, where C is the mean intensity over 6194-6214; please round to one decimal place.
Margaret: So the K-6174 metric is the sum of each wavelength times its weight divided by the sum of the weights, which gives 6172.8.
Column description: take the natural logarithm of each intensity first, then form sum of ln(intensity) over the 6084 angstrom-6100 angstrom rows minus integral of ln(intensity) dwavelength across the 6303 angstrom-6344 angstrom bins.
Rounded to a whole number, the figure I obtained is -80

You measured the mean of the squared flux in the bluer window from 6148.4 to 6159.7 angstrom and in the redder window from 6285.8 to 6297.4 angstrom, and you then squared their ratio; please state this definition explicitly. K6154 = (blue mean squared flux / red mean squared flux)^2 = 1.35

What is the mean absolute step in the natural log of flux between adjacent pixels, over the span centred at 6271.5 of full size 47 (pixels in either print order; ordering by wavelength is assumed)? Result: 0.010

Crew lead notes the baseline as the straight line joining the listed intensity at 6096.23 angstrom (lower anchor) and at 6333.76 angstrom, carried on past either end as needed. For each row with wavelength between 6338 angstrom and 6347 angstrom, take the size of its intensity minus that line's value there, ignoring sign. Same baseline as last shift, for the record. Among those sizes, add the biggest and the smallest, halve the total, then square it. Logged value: 0.070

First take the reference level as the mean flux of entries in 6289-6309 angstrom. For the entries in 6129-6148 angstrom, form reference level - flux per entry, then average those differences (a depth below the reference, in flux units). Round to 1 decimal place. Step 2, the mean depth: 0.3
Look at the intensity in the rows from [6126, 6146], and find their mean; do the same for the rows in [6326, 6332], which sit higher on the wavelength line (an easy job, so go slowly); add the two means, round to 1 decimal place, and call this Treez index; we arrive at 18.9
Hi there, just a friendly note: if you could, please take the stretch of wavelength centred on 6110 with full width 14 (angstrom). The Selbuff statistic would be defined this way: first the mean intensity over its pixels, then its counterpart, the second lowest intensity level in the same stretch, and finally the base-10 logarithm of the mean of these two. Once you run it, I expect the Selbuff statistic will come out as 0.975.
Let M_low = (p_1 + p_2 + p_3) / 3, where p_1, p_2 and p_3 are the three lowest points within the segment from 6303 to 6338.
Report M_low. 9.63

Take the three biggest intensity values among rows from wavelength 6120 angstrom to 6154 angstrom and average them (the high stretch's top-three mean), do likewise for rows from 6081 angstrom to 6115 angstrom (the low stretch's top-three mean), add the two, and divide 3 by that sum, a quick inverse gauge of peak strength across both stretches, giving 0.1499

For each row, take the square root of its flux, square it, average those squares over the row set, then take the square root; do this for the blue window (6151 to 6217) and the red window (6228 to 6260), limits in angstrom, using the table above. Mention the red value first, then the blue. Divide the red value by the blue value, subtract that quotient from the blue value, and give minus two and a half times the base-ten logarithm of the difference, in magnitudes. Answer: -0.827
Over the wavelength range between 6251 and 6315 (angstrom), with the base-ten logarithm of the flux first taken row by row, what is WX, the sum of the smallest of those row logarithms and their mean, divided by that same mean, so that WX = 1.98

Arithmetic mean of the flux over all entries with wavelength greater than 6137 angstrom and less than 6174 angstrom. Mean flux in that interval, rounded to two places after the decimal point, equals 9.82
